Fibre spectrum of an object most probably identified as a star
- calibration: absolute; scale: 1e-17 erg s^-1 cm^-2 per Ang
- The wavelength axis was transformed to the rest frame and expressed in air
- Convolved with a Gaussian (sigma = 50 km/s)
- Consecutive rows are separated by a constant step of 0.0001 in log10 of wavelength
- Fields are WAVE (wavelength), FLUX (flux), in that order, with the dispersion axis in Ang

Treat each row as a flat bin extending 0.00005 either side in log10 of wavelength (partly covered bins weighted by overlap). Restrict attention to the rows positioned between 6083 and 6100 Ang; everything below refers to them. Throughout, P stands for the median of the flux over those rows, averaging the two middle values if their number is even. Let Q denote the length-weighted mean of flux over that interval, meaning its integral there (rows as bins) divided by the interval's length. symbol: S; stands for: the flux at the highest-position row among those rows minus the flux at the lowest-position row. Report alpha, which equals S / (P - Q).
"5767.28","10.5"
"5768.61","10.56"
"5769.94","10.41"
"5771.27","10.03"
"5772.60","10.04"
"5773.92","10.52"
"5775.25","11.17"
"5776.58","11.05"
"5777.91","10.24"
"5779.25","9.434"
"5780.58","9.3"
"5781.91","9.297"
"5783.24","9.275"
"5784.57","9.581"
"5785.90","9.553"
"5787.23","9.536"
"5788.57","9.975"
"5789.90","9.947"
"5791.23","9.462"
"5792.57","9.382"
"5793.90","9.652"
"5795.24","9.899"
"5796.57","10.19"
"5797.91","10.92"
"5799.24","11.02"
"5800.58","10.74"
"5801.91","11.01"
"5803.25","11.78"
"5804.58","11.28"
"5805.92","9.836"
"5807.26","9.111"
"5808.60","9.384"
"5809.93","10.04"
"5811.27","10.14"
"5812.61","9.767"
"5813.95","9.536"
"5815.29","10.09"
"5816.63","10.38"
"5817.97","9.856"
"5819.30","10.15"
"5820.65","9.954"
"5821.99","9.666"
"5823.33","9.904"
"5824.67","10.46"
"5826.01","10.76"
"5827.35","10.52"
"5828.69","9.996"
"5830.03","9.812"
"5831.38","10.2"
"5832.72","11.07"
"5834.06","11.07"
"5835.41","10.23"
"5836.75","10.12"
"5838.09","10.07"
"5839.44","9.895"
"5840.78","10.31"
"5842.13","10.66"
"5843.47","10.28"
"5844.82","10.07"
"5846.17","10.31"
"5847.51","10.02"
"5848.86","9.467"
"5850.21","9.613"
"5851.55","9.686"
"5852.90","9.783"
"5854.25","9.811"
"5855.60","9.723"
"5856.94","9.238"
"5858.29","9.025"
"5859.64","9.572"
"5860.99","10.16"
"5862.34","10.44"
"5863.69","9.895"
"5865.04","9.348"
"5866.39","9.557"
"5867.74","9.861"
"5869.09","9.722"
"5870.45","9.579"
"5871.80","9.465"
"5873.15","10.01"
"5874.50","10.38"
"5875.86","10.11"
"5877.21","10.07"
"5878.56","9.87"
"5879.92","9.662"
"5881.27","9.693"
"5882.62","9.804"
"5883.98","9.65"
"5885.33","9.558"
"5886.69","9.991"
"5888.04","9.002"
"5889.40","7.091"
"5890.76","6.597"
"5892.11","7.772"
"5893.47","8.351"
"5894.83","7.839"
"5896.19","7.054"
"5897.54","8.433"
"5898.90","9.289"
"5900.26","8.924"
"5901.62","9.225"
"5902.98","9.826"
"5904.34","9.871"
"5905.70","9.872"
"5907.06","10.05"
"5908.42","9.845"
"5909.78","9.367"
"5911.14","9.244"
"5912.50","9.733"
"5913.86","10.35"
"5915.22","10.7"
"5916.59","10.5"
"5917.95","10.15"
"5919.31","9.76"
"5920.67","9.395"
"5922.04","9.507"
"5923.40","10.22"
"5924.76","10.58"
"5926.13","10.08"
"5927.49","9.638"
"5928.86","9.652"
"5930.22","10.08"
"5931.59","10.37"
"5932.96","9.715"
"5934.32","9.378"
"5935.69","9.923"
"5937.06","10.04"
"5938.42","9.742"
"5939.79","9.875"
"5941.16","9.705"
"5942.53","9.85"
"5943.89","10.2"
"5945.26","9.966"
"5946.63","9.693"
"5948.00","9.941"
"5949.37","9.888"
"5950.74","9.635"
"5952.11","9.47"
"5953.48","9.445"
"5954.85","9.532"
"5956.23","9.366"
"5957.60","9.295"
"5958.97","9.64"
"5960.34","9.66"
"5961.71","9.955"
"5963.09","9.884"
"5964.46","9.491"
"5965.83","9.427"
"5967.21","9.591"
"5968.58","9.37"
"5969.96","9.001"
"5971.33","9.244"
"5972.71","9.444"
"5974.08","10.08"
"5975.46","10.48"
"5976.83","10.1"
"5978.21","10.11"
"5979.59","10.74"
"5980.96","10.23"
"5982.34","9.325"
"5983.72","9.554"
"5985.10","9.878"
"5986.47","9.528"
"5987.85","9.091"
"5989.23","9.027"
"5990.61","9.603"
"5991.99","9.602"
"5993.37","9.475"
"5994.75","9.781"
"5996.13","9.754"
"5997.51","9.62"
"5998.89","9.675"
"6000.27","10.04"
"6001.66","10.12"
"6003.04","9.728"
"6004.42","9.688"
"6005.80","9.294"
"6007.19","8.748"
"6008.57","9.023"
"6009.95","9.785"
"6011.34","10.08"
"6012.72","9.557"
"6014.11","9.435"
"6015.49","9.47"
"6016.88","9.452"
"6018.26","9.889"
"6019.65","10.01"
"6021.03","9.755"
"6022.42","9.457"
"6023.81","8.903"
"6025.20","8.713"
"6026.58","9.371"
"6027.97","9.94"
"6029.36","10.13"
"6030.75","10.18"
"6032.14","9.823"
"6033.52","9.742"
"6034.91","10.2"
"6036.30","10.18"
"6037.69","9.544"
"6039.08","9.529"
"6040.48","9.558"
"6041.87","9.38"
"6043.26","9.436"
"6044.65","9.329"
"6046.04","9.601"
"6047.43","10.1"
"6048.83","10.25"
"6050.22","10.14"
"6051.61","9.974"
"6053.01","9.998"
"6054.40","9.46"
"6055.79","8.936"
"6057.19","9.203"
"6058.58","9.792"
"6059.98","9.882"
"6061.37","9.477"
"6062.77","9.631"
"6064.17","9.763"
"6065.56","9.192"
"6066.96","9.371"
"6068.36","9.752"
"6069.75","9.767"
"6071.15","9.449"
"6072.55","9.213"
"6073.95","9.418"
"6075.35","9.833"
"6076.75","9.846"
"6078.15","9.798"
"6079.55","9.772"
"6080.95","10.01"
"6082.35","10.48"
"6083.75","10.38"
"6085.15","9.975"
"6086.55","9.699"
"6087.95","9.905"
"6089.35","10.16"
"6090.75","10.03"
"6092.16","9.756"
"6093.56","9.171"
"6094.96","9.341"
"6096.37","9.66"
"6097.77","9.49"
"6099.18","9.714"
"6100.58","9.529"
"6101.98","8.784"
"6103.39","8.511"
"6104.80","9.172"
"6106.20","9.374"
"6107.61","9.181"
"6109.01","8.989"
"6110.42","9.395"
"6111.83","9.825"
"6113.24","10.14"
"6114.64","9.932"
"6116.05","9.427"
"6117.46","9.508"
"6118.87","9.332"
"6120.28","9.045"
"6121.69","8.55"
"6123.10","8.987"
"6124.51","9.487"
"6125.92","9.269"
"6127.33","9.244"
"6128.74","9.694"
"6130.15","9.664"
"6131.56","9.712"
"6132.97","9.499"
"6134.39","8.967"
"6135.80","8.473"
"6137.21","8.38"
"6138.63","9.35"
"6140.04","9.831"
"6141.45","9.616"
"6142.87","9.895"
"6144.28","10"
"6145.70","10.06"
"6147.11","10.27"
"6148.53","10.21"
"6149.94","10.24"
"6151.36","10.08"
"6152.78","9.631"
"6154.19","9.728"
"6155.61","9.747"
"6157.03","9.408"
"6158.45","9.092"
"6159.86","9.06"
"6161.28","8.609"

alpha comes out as 16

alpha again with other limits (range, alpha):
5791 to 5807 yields 8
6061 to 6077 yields 64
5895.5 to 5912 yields 30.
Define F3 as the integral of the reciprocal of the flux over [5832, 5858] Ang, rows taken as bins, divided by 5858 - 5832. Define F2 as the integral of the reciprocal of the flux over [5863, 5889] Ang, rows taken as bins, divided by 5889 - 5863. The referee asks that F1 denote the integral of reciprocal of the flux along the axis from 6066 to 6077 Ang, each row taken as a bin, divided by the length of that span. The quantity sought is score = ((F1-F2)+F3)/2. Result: 0.0506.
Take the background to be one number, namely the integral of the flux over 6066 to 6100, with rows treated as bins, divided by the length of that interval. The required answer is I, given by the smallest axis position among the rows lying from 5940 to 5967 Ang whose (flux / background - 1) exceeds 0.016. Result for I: 5943.89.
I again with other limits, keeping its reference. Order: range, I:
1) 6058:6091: 6080.95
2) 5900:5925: 5907.06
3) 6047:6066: 6047.43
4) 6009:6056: 6011.34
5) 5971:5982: 5974.08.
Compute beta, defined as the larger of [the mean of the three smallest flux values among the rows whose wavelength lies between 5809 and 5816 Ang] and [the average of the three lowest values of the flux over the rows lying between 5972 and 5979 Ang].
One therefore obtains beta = 9.87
